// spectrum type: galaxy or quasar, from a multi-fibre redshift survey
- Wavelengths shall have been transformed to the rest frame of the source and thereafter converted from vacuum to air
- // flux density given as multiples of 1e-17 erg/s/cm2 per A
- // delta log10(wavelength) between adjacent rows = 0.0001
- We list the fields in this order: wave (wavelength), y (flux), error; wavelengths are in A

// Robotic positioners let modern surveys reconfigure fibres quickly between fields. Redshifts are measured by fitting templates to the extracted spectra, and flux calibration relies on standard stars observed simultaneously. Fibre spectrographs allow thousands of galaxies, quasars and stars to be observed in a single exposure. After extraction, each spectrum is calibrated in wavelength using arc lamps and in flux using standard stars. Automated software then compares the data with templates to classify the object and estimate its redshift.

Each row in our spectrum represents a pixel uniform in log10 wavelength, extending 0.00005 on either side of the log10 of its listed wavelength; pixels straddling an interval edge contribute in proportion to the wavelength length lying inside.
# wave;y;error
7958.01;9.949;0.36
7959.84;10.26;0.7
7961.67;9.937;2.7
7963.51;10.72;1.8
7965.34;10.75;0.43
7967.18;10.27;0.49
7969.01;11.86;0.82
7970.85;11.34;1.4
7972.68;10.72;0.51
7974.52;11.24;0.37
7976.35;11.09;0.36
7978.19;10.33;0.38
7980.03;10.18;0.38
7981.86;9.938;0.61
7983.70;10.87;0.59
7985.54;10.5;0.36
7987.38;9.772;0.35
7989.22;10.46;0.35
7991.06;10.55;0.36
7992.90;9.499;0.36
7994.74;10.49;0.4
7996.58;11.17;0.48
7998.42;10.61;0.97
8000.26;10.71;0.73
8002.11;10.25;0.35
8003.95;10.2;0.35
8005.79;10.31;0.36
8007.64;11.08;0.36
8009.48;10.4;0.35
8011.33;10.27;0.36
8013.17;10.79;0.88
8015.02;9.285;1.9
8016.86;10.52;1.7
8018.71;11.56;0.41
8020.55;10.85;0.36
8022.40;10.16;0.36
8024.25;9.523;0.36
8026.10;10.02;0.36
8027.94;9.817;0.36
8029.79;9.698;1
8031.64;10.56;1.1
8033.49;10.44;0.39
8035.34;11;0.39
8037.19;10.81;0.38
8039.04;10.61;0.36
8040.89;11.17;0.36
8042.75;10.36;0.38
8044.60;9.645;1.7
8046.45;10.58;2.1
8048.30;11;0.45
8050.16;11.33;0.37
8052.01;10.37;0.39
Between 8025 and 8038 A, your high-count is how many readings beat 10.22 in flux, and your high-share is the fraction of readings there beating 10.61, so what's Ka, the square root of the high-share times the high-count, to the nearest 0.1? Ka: 1.1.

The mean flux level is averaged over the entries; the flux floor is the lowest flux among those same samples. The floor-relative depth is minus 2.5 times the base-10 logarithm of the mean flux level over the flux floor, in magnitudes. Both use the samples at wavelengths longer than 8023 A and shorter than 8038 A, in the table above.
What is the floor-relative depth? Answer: -0.078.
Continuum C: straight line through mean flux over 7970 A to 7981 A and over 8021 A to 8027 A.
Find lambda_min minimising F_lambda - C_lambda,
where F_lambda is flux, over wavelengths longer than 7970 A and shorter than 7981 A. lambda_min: 7980.03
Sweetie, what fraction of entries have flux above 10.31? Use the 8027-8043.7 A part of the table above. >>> 0.78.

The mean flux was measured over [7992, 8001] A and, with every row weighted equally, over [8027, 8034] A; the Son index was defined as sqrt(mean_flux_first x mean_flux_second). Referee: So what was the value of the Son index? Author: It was 10.3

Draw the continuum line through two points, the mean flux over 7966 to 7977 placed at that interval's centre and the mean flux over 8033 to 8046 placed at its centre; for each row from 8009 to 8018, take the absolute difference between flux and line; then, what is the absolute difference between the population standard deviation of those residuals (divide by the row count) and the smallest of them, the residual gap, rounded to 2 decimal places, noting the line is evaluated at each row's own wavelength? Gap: 0.49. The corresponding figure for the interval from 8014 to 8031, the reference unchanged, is 0.27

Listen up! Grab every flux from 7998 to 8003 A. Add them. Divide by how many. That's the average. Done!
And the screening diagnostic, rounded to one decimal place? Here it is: 10.5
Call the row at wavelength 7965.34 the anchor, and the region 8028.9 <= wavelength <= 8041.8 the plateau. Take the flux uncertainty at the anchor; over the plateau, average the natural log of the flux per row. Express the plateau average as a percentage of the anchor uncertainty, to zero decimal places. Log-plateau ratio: 549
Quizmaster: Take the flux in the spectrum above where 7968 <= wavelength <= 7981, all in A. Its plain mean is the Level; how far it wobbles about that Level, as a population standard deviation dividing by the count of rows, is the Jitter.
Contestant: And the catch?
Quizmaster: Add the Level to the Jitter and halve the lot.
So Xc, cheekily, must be 5.76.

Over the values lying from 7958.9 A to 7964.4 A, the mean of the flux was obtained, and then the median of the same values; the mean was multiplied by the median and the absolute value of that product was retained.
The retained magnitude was 105.7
